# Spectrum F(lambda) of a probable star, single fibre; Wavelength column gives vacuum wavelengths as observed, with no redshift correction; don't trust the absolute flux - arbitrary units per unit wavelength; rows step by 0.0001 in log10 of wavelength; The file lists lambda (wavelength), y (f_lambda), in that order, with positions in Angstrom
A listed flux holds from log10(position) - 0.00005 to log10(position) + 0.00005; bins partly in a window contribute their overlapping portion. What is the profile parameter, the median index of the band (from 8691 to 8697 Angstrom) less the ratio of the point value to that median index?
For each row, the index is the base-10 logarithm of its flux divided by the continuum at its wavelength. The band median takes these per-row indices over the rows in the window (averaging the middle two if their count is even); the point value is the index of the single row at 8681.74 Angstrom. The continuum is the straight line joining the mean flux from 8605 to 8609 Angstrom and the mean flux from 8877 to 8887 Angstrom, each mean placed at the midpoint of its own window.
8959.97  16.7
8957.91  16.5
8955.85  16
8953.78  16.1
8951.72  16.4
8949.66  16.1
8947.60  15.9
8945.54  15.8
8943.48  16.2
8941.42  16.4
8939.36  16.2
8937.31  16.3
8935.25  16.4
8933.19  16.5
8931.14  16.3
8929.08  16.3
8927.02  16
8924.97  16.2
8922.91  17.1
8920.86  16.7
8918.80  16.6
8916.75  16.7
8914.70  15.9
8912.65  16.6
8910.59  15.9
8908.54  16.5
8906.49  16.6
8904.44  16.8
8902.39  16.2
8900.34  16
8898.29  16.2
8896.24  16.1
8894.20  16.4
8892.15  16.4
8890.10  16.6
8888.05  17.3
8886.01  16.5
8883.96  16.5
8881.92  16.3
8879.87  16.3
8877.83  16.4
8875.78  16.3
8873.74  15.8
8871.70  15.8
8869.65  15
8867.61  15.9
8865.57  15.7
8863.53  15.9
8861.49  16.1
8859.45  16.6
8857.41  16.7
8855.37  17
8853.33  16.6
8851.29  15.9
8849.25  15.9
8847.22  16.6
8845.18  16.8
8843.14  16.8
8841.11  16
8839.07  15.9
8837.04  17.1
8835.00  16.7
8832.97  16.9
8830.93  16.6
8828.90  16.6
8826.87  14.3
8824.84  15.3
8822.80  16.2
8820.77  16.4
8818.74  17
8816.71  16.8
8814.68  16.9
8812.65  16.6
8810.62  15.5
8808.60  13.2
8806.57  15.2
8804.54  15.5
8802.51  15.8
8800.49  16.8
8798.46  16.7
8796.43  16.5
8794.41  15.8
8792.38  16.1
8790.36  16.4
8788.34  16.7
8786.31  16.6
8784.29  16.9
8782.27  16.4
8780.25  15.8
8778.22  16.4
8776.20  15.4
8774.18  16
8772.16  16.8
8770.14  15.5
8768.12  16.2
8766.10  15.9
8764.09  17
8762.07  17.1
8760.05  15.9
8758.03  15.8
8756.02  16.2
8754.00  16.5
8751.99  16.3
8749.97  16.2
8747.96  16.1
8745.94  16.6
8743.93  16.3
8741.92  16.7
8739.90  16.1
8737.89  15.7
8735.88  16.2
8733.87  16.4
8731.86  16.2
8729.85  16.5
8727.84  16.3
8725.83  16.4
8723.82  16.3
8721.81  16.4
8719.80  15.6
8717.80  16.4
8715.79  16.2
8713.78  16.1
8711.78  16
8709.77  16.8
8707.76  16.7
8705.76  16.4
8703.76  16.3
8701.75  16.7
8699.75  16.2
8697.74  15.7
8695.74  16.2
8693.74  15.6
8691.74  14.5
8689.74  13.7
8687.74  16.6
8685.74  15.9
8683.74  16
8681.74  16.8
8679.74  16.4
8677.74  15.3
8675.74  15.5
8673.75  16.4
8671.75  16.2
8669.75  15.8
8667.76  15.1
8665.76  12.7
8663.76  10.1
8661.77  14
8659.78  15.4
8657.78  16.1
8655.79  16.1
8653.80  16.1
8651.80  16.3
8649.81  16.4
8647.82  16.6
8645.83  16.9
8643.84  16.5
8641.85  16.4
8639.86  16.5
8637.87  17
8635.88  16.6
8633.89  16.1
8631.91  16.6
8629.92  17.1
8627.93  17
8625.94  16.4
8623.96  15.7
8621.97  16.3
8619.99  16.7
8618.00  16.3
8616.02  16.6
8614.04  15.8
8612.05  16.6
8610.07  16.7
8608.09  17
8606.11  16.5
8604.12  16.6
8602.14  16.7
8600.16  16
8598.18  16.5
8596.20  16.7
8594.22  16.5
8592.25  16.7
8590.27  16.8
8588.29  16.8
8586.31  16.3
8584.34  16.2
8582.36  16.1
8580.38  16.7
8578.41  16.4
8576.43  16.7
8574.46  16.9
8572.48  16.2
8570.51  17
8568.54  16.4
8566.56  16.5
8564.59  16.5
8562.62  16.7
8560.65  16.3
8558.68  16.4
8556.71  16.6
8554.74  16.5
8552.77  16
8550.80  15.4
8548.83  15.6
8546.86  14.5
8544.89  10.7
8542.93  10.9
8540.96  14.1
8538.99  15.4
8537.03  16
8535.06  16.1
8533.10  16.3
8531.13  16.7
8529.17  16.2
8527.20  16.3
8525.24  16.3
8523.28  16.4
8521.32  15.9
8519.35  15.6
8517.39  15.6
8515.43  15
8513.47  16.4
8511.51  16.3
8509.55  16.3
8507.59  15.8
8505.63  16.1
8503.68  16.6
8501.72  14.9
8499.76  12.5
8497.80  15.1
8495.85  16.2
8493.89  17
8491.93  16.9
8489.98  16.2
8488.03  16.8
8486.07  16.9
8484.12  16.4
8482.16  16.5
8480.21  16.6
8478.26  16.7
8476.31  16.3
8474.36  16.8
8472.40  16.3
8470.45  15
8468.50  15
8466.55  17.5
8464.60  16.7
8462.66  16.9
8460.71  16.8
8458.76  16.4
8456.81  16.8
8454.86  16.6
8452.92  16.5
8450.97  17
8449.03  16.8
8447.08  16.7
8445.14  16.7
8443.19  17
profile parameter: 0.1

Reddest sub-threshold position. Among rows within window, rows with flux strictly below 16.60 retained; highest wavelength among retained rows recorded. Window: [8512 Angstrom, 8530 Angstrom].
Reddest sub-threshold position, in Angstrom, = 8529.17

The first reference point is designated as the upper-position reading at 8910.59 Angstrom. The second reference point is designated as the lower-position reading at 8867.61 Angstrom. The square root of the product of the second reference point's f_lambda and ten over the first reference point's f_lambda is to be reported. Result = 3.16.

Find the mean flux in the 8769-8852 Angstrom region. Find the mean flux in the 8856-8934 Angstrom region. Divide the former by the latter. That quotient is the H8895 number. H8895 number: 0.992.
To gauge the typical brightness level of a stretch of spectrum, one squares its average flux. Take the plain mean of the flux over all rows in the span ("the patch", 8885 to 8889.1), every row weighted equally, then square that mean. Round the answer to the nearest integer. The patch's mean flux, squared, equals 286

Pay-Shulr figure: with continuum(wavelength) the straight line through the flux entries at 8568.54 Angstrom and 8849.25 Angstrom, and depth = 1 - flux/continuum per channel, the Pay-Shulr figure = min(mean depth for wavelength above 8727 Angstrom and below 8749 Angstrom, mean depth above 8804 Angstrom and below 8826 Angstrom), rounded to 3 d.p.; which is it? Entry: -0.011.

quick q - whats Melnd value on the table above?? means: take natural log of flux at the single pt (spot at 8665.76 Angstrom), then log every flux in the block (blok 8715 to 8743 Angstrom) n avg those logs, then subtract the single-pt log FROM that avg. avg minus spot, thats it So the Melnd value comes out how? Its 0.25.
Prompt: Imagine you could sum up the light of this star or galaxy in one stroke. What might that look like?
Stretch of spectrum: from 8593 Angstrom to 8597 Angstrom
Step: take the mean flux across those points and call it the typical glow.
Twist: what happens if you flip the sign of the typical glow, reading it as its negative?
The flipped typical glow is -16.6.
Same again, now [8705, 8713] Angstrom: -16.5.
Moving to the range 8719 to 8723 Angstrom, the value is -16.0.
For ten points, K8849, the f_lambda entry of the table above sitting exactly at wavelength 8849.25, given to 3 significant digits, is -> 15.9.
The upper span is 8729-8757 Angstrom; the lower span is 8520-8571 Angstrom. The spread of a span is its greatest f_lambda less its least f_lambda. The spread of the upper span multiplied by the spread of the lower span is 6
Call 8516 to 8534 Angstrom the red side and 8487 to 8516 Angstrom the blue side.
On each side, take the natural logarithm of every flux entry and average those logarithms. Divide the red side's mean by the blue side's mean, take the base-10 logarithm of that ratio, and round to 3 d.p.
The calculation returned 0.003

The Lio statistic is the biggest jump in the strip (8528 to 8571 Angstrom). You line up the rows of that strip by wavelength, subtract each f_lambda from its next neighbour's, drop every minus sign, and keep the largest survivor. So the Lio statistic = 3.8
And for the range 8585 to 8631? 0.8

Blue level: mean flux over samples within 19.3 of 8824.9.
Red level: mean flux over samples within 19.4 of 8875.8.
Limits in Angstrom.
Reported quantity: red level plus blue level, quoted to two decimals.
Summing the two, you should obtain 32.34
